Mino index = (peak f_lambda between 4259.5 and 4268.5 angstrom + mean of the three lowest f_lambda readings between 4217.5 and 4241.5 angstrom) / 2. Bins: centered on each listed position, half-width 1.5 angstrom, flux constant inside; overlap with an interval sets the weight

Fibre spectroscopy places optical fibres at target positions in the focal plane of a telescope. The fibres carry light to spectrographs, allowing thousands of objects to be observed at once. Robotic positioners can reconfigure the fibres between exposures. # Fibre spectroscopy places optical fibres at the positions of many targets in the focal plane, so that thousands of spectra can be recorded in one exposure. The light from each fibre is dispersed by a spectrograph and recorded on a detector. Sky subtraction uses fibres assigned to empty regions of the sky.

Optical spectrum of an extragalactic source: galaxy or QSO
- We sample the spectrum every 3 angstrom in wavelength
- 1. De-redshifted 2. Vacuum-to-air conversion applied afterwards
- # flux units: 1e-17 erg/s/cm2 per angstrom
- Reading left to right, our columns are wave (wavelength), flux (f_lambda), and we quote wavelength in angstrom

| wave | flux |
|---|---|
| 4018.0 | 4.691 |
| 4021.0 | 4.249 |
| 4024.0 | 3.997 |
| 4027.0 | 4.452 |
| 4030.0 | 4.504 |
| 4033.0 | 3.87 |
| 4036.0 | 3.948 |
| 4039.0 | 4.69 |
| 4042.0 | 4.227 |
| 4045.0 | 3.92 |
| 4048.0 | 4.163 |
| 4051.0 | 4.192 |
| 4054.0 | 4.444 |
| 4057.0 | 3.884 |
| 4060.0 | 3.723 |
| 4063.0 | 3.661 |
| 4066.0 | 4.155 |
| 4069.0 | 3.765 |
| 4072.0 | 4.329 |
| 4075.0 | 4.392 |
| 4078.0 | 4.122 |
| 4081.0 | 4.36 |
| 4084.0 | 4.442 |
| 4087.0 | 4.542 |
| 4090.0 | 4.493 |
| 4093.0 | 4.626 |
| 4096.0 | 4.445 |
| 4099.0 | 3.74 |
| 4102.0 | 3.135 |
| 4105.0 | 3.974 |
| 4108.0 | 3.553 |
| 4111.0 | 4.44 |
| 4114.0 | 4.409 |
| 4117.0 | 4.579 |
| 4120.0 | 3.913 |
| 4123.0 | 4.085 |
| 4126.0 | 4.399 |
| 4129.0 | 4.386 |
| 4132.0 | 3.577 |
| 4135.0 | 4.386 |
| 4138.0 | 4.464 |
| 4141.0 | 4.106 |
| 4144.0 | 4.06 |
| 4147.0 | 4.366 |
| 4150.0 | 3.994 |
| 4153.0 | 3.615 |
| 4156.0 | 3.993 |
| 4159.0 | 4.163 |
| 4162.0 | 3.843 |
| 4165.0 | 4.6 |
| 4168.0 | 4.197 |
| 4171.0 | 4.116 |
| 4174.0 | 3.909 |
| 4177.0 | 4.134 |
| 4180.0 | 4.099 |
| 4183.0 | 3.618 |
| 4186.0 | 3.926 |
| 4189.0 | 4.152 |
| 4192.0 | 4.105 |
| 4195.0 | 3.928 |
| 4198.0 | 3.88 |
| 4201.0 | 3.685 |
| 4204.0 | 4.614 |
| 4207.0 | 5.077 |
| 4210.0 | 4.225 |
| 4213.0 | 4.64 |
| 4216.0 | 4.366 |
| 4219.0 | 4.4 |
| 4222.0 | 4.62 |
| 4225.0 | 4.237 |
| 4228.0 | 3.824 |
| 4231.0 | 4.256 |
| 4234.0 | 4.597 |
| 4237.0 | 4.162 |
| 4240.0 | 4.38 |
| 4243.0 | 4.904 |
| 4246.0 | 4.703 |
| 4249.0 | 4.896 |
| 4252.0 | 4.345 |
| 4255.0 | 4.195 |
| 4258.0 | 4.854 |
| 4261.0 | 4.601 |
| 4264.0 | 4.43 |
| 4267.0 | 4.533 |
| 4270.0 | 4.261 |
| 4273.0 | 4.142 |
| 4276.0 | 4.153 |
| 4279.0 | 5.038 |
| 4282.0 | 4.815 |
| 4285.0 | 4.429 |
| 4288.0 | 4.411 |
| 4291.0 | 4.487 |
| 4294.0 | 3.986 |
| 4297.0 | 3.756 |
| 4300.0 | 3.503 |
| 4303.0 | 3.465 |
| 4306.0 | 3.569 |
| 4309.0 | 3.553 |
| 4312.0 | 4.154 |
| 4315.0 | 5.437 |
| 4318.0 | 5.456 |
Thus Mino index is 4.34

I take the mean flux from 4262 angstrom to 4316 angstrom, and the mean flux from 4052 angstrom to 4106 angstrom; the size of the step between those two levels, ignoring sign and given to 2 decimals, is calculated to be 0.10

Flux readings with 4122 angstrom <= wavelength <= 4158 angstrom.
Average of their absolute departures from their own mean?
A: 0.234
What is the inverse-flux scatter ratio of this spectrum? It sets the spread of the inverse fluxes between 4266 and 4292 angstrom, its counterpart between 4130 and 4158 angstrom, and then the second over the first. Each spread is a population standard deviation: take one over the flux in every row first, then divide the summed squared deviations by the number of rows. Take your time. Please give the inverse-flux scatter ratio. 1.4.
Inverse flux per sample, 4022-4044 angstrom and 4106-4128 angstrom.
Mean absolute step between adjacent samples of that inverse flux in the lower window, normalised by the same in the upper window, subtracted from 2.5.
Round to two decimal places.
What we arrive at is 1.49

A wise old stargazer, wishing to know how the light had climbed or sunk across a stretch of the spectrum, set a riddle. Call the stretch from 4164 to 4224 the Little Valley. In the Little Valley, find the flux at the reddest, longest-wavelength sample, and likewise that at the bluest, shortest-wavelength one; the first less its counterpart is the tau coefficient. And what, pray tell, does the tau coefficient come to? 0.0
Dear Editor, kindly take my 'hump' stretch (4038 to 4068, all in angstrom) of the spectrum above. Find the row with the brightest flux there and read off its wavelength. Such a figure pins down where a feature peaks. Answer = 4039.0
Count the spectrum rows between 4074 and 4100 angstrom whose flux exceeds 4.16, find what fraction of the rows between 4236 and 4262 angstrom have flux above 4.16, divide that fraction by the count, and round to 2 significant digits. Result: 0.14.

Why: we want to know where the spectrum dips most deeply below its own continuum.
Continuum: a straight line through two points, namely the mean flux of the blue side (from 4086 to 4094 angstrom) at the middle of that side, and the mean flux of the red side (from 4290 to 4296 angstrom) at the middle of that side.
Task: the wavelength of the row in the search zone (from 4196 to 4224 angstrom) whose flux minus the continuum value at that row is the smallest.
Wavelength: 4201.0 angstrom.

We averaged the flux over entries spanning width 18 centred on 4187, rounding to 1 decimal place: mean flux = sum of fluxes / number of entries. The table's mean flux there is 4.0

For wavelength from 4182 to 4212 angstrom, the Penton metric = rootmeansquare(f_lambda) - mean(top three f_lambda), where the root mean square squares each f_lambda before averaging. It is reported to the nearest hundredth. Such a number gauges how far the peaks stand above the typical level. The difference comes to -0.50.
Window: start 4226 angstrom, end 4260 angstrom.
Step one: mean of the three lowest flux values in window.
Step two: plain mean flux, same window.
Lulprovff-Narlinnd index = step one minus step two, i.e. -0.40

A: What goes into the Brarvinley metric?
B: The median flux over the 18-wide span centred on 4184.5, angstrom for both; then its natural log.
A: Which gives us 1.41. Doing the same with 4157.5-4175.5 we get 1.42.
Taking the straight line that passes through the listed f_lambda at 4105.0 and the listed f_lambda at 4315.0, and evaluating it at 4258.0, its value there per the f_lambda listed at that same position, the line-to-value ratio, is 1.04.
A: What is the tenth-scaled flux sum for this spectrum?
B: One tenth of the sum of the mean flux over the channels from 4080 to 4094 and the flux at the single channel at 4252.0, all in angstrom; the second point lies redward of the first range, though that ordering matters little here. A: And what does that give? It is 0.884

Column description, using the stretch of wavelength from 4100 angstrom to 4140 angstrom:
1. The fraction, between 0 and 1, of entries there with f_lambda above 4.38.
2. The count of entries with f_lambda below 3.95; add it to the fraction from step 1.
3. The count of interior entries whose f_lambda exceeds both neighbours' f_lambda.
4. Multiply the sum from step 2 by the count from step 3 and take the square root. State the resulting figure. 4.3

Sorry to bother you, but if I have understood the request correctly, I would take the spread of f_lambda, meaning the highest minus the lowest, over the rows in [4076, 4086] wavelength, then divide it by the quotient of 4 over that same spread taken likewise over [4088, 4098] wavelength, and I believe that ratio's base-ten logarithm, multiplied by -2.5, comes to 4.6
